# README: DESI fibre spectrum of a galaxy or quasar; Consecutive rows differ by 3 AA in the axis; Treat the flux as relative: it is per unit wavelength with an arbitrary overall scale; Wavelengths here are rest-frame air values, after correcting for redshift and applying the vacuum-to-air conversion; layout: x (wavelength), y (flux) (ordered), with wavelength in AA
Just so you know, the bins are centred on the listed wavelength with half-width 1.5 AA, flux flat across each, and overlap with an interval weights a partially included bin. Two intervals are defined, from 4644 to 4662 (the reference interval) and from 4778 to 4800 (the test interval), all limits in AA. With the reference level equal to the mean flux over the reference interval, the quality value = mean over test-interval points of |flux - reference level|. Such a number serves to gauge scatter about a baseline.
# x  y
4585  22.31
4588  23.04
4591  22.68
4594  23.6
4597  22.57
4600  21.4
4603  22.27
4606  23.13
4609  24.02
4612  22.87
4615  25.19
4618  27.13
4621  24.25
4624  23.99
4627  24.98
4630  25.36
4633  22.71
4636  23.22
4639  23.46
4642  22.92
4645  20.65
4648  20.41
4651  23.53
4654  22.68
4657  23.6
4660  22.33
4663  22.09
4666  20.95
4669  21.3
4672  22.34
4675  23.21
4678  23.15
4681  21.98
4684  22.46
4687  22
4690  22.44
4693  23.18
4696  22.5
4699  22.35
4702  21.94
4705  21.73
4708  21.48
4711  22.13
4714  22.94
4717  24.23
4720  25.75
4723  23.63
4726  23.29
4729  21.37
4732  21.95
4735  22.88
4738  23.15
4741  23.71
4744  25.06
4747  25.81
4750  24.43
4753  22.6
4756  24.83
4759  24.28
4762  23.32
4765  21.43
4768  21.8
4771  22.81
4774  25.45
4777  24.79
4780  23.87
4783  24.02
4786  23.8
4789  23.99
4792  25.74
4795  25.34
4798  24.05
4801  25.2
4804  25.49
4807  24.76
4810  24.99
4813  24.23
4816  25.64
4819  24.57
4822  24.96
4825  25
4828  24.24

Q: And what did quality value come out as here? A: 2.2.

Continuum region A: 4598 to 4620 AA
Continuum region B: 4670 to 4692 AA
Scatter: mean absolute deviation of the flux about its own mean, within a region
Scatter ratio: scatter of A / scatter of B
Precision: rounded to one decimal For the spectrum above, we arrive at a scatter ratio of 3.9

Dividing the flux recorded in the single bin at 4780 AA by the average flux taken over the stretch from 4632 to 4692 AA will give 1.07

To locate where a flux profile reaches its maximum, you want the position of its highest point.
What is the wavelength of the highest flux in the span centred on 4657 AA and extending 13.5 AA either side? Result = 4657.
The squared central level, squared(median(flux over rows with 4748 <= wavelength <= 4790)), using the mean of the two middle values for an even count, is 573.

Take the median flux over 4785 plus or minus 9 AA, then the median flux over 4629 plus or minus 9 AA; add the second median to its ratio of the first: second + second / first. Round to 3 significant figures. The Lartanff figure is 25.1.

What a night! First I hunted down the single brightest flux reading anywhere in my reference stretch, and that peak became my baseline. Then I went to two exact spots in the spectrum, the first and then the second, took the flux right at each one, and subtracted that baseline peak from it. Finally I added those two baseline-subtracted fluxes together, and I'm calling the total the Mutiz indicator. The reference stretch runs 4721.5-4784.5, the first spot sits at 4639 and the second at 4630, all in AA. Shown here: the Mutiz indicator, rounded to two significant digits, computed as -2.8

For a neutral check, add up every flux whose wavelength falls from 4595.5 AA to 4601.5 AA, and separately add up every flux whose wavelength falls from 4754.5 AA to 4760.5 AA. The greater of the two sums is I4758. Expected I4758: 49.1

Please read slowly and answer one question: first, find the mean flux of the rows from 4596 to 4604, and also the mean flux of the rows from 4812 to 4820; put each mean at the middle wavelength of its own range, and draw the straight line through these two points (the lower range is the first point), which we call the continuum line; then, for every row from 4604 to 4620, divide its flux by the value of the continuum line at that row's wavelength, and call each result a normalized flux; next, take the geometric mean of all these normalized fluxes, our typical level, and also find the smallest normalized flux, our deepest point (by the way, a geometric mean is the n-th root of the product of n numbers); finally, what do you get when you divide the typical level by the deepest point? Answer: 1.068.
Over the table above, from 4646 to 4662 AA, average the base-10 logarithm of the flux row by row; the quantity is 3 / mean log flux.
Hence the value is 2.22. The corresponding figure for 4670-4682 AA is 2.21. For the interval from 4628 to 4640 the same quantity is 2.18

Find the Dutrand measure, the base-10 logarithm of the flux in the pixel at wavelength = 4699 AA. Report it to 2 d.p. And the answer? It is 1.35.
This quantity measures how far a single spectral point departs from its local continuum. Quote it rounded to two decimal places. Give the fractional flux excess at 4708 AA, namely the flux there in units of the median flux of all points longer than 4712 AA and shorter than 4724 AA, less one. -0.10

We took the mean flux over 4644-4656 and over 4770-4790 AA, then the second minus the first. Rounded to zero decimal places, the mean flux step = 2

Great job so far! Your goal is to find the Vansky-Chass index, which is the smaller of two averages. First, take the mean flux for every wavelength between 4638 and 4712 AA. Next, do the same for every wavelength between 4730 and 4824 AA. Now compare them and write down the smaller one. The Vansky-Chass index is 22.3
